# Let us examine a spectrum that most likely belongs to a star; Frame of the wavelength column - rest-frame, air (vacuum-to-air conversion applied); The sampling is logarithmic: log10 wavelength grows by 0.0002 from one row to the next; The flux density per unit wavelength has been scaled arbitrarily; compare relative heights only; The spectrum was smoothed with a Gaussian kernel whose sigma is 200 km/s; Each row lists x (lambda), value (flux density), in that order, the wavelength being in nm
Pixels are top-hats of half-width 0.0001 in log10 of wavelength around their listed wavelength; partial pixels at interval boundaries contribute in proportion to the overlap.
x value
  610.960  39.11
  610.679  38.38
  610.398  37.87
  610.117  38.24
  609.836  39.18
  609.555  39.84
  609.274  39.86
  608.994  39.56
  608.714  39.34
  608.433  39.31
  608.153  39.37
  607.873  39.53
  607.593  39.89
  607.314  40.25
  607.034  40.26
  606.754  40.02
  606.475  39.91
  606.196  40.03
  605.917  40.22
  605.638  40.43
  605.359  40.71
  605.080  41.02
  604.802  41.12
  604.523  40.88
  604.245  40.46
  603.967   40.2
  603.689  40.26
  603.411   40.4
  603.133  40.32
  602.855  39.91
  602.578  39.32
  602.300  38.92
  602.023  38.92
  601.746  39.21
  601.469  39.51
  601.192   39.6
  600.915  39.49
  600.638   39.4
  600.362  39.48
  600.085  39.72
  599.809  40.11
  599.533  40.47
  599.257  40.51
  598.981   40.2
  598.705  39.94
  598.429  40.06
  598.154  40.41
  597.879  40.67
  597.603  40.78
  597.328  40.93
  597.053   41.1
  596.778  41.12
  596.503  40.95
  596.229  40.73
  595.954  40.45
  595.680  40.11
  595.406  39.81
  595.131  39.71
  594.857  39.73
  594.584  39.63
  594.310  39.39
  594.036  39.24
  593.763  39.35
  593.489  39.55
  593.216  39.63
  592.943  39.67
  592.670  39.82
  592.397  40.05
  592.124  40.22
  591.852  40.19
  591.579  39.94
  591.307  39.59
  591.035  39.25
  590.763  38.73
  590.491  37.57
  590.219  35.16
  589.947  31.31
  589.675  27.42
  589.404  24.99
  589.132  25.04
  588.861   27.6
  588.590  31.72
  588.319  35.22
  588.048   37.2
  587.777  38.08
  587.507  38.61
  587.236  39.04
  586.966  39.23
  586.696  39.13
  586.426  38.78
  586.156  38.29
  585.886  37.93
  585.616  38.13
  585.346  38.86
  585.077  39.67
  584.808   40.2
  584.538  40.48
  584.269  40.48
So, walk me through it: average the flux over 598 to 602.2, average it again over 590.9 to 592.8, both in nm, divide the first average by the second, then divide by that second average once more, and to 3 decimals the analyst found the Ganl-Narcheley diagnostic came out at 0.025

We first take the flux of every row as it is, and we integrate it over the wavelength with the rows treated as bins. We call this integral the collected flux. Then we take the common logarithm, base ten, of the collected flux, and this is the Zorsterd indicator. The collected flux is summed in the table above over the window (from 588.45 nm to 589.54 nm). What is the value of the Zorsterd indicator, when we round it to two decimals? 1.47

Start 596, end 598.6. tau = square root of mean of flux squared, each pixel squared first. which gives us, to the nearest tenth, 40.8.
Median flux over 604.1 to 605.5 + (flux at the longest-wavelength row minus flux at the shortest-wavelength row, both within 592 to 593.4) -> 40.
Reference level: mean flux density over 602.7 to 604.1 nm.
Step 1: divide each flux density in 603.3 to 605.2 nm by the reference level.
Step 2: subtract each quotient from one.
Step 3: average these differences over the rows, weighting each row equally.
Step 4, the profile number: -0.010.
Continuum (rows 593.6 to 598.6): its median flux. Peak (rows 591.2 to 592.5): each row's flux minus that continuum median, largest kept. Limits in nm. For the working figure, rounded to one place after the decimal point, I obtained 0.0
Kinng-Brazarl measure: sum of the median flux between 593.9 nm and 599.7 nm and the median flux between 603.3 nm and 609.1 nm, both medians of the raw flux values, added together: 80.6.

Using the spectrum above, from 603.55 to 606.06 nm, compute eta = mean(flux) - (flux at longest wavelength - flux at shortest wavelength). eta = 40.6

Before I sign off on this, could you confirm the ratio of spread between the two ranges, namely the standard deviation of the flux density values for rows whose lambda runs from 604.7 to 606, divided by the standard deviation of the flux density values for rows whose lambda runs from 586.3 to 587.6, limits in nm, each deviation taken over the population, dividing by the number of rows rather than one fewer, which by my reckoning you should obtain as 1.49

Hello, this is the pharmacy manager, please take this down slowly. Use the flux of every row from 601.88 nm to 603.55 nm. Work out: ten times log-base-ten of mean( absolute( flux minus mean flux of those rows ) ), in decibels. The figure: -2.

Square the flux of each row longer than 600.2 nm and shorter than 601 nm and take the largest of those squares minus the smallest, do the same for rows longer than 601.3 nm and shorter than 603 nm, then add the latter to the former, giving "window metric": 85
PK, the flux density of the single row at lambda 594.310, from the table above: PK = 39.39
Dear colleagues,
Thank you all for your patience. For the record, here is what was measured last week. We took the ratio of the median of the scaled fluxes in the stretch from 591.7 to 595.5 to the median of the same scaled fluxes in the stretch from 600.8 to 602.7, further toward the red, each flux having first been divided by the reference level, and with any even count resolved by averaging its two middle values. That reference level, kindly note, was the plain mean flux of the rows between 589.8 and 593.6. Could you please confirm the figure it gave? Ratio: 1.01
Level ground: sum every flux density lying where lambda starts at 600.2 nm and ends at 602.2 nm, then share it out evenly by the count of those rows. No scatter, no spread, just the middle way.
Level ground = 39.4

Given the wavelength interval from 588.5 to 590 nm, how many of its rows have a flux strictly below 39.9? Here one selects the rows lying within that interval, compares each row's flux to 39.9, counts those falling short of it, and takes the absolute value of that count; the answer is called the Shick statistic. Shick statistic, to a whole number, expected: 6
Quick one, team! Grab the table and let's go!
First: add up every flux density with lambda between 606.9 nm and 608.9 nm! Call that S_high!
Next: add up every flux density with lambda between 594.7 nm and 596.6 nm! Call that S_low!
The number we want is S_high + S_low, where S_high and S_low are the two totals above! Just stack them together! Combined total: 559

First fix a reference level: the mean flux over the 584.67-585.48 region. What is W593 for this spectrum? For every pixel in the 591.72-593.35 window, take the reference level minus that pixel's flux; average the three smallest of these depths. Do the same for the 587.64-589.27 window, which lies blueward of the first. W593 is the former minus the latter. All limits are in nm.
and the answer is -3.3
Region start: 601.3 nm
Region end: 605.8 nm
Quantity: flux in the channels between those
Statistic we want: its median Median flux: 40.3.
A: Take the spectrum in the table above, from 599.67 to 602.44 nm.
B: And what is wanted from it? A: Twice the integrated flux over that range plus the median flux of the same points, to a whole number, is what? 258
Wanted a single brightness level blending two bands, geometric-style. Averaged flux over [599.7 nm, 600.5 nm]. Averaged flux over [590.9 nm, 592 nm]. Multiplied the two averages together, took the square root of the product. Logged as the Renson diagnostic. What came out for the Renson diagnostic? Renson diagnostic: 39.8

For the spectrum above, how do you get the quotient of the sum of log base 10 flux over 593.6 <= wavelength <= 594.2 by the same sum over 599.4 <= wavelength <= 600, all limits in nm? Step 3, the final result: 0.99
